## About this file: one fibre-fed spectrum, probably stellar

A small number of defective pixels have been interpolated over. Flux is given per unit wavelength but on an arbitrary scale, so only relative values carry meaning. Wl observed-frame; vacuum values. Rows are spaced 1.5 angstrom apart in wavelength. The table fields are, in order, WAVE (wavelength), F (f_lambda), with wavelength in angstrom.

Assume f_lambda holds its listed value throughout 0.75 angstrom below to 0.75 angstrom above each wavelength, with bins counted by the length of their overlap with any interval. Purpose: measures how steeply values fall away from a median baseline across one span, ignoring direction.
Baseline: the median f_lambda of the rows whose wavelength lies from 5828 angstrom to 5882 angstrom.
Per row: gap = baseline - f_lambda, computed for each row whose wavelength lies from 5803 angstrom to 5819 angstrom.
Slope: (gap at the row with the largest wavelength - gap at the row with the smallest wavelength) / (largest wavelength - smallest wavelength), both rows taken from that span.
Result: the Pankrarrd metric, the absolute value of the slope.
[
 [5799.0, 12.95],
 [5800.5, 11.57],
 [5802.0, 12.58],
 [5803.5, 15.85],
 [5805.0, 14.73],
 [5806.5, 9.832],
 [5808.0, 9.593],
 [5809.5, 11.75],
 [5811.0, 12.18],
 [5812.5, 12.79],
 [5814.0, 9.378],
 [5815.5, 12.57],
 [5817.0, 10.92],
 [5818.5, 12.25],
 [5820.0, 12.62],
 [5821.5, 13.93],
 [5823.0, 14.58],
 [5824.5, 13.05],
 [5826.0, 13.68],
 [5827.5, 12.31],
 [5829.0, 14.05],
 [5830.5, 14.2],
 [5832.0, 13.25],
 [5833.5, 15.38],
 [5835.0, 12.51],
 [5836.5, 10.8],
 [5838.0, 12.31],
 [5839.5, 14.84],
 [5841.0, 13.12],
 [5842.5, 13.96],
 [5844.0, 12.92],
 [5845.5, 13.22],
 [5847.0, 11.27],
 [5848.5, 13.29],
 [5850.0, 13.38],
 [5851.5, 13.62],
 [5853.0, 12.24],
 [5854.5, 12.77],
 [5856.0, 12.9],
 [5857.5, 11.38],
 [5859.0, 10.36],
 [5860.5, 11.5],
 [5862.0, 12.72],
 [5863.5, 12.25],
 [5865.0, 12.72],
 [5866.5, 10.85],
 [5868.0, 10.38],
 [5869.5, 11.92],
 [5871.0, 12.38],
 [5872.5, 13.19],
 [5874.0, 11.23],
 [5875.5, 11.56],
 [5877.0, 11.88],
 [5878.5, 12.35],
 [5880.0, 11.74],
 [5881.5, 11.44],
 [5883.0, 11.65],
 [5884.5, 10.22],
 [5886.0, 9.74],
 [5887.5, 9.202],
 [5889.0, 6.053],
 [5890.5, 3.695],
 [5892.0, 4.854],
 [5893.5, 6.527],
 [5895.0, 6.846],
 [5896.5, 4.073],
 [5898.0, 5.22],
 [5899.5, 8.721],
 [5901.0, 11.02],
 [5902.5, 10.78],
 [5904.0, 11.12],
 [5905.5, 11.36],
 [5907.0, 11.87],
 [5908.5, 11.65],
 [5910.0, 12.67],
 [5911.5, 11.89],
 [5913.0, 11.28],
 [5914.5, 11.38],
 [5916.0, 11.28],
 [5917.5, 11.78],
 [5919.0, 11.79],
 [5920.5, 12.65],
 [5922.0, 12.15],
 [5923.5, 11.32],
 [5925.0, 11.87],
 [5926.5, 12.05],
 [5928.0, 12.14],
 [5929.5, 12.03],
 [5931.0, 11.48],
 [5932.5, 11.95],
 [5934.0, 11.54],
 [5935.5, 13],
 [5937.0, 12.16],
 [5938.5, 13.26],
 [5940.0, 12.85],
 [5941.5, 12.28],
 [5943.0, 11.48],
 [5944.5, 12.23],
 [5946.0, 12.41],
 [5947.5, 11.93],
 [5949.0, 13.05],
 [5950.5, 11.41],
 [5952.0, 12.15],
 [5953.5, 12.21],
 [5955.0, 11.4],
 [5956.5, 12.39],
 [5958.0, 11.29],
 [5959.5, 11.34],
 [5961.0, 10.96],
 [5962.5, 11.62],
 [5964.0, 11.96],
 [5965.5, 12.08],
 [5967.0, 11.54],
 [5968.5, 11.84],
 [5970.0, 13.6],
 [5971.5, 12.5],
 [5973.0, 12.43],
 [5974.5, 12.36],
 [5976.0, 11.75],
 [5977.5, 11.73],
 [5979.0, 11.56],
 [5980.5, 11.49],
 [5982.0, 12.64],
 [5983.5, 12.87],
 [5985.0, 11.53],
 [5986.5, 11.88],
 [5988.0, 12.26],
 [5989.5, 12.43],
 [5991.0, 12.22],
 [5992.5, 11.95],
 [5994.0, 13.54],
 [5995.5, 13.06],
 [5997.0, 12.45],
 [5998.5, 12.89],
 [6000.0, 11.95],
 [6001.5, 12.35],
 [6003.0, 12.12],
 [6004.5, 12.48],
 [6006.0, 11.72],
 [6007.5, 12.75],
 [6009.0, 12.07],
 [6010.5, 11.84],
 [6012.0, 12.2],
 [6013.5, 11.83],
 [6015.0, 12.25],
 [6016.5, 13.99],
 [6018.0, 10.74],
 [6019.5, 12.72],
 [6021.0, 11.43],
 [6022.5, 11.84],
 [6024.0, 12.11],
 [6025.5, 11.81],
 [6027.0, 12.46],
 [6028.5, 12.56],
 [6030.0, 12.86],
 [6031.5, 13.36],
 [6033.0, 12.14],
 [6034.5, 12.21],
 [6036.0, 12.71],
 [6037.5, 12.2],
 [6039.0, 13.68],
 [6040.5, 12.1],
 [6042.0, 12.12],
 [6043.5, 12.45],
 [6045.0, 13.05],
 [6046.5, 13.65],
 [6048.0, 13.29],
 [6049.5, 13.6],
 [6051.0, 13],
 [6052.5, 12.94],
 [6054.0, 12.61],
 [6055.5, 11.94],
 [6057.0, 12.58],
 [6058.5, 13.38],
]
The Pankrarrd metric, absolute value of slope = 0.24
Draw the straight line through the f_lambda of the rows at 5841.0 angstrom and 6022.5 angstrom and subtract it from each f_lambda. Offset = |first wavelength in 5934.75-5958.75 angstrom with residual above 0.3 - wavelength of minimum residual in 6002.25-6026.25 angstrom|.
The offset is 82.5 angstrom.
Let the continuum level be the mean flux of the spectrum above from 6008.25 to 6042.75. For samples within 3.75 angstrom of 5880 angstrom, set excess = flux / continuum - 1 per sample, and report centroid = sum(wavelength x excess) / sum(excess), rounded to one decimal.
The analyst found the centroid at 5880.8 angstrom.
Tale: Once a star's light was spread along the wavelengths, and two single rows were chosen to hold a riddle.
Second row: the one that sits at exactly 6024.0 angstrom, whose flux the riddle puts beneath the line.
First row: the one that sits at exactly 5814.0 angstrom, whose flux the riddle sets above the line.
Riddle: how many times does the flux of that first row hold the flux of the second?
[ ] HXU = 0.77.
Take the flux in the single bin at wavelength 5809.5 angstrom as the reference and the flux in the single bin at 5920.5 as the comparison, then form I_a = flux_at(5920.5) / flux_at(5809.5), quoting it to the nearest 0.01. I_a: 1.08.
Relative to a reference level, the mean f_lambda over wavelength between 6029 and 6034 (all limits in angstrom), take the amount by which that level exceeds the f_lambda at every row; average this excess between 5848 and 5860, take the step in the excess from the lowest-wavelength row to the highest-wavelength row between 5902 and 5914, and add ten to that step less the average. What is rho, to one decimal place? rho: 9.2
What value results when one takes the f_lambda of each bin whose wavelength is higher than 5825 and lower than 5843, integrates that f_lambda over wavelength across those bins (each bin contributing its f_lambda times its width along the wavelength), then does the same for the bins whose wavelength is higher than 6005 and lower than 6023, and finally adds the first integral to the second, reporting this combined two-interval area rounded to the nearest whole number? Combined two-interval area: 459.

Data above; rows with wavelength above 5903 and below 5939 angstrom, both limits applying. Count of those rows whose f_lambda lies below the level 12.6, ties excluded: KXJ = 20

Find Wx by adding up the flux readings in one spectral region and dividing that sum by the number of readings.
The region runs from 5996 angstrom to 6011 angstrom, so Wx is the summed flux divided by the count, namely 12.3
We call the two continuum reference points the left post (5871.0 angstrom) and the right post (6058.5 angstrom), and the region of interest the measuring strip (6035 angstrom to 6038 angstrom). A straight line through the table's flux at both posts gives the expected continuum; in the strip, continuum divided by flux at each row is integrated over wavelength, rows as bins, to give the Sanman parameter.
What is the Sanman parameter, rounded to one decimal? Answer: 3.2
